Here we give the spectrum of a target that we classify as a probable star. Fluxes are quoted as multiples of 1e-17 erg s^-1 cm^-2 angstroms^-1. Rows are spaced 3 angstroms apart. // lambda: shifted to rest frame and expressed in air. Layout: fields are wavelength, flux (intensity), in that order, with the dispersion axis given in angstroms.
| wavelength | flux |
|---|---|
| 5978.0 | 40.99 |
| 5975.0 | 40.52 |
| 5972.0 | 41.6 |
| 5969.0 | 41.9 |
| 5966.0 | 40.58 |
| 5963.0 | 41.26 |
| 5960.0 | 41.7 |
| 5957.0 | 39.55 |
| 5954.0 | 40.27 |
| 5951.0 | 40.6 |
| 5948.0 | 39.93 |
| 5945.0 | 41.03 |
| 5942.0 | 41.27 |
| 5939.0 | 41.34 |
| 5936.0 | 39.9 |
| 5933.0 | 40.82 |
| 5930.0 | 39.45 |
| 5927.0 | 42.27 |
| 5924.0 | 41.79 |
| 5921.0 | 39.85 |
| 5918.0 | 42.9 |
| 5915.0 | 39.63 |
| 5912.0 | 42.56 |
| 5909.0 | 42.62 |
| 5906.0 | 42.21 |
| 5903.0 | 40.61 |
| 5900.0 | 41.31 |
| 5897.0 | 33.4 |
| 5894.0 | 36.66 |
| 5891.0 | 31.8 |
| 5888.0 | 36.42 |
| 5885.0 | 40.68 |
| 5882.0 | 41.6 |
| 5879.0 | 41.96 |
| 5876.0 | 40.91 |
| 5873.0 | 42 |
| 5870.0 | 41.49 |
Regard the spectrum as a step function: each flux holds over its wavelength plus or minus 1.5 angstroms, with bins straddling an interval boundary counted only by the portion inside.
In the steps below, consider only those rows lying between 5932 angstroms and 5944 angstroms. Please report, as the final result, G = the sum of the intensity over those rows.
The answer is 163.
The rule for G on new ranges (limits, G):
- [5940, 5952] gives 163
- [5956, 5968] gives 163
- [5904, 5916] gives 167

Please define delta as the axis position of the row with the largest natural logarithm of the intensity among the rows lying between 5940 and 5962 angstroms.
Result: 5960.0 angstroms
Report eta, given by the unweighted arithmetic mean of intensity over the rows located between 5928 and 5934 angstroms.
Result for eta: 40.1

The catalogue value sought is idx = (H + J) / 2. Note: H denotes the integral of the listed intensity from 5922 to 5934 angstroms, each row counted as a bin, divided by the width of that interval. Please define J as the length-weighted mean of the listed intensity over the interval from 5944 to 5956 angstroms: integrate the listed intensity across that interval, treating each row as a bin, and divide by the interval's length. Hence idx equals 40.7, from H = 41.0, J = 40.4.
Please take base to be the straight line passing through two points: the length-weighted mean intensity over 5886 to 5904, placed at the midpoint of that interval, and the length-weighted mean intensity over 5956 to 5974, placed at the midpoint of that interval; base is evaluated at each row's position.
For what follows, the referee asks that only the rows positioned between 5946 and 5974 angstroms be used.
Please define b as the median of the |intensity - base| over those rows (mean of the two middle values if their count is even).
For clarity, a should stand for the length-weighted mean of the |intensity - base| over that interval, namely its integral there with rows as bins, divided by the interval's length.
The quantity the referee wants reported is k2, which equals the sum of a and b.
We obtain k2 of 1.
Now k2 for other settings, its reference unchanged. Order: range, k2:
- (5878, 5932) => 7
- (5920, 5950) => 3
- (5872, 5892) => 10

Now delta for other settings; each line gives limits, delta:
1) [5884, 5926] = 5918.0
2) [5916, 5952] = 5918.0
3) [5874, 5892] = 5879.0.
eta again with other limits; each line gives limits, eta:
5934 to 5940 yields 40.6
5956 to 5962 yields 40.6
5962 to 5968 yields 40.9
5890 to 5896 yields 34.2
